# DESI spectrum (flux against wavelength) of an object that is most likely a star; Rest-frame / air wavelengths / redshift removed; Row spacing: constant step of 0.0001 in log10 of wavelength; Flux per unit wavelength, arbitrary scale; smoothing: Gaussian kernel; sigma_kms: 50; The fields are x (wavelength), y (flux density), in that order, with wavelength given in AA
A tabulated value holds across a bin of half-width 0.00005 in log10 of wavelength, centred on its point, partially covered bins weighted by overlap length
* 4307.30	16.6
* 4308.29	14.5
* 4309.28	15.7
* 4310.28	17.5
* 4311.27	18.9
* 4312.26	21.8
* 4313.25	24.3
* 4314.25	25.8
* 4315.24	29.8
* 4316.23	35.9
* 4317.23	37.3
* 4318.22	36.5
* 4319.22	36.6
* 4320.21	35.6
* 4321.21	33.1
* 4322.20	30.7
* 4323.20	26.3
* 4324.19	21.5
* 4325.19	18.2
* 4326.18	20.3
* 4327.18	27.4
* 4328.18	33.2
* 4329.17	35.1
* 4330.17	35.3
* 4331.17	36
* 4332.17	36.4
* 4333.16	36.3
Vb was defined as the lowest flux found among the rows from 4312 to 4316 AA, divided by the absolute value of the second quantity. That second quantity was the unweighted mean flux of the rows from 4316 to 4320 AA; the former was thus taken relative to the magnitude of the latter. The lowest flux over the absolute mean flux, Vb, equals 0.60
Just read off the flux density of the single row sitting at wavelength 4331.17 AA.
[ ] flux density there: 36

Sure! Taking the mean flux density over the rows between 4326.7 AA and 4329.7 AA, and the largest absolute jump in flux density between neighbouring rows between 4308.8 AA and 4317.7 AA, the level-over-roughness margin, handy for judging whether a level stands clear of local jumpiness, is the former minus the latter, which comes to 26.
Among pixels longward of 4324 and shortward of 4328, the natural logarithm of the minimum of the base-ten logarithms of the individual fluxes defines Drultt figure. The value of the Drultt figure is 0.231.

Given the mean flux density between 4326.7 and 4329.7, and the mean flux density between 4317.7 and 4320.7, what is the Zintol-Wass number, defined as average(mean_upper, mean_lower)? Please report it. 34.1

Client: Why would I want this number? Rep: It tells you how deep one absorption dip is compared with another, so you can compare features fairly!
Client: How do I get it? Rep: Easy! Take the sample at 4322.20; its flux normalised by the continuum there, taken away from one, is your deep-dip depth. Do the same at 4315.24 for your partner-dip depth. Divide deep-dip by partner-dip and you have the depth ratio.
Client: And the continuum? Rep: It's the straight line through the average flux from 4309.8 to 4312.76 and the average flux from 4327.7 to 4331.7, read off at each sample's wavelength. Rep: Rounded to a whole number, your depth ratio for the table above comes 0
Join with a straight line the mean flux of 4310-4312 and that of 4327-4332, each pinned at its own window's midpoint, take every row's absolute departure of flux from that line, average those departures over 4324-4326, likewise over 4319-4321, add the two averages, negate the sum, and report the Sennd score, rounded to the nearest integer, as -20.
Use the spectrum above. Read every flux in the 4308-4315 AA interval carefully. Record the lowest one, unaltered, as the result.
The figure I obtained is 14.5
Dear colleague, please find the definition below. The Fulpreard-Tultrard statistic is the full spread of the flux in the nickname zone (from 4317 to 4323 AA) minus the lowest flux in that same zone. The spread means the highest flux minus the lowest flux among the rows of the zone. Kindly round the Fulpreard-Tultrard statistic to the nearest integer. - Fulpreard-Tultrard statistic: -24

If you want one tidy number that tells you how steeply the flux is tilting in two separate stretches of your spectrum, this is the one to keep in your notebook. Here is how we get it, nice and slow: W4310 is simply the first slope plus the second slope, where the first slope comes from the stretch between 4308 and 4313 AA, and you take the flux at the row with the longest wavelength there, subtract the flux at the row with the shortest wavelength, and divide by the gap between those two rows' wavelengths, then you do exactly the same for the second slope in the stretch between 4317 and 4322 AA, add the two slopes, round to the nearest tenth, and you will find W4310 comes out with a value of 0.8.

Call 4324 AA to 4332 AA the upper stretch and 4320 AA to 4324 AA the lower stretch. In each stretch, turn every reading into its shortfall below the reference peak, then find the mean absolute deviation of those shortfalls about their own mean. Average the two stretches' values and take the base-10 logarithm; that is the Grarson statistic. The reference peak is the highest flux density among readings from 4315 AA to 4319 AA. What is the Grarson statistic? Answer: 0.67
